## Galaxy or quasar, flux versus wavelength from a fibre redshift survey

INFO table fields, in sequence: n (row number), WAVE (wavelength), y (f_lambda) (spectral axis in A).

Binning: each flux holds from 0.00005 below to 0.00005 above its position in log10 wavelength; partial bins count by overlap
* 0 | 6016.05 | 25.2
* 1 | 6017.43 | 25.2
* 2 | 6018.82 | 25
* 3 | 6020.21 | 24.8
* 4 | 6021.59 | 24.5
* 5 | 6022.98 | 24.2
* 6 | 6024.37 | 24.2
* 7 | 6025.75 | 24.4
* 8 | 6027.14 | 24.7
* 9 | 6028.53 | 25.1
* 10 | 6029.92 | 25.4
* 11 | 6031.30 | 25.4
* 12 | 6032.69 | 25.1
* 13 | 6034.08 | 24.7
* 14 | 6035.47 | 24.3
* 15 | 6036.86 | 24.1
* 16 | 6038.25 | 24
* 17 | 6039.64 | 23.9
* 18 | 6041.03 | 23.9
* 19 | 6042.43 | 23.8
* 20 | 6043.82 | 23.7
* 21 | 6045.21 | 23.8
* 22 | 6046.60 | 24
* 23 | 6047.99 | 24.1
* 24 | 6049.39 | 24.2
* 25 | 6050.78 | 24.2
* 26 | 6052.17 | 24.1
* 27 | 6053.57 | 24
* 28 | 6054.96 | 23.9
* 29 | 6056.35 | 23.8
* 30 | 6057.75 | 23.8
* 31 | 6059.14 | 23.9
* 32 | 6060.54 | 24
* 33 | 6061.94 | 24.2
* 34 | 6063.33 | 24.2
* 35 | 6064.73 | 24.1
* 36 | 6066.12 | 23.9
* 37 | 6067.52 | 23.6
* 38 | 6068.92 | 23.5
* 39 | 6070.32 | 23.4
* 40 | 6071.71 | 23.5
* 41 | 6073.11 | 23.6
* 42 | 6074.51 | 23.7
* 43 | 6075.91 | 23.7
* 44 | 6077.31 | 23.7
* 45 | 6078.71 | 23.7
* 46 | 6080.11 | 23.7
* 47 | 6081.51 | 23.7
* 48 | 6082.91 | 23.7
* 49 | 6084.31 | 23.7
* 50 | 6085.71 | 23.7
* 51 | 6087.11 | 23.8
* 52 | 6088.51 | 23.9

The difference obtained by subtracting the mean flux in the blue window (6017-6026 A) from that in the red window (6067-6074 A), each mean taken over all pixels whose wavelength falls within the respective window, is -1.1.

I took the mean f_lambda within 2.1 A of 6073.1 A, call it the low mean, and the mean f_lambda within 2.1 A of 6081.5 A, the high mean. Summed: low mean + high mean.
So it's 47.3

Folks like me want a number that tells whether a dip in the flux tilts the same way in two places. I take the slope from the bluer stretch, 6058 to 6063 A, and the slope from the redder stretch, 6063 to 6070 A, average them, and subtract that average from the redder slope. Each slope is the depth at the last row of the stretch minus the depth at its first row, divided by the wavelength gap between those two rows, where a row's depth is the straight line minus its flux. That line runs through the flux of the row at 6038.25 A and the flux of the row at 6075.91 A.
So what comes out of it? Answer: 0.12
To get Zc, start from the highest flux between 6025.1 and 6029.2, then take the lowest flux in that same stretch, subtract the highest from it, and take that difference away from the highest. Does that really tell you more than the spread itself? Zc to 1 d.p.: 25.8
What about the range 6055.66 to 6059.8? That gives 24.0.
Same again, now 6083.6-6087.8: 23.9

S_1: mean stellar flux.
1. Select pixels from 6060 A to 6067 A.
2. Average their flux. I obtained 24.1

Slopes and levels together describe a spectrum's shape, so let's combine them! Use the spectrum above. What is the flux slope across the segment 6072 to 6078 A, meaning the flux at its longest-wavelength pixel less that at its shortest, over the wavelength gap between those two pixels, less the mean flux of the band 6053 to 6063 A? -23.9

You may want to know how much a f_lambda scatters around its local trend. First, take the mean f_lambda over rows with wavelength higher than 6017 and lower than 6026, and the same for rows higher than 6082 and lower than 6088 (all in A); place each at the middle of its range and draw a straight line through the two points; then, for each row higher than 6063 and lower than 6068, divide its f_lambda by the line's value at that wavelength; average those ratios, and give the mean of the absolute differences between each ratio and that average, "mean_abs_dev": 0.008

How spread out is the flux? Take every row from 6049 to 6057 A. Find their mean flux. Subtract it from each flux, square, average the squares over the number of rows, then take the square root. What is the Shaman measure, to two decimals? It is 0.15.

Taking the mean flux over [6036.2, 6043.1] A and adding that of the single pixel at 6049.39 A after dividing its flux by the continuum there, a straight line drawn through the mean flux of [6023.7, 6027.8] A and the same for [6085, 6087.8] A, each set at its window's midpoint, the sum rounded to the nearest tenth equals 24.9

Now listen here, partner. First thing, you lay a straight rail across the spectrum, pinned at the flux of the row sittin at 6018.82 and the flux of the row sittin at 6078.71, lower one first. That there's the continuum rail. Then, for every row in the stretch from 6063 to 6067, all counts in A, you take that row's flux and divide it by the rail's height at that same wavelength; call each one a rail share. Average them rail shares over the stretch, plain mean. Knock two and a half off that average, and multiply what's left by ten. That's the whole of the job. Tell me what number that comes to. -15.0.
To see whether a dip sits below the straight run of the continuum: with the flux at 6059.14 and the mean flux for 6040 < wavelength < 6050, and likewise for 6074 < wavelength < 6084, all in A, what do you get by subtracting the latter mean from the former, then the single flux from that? -23.7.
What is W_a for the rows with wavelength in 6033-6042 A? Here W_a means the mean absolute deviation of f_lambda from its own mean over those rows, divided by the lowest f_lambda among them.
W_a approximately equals 0.010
